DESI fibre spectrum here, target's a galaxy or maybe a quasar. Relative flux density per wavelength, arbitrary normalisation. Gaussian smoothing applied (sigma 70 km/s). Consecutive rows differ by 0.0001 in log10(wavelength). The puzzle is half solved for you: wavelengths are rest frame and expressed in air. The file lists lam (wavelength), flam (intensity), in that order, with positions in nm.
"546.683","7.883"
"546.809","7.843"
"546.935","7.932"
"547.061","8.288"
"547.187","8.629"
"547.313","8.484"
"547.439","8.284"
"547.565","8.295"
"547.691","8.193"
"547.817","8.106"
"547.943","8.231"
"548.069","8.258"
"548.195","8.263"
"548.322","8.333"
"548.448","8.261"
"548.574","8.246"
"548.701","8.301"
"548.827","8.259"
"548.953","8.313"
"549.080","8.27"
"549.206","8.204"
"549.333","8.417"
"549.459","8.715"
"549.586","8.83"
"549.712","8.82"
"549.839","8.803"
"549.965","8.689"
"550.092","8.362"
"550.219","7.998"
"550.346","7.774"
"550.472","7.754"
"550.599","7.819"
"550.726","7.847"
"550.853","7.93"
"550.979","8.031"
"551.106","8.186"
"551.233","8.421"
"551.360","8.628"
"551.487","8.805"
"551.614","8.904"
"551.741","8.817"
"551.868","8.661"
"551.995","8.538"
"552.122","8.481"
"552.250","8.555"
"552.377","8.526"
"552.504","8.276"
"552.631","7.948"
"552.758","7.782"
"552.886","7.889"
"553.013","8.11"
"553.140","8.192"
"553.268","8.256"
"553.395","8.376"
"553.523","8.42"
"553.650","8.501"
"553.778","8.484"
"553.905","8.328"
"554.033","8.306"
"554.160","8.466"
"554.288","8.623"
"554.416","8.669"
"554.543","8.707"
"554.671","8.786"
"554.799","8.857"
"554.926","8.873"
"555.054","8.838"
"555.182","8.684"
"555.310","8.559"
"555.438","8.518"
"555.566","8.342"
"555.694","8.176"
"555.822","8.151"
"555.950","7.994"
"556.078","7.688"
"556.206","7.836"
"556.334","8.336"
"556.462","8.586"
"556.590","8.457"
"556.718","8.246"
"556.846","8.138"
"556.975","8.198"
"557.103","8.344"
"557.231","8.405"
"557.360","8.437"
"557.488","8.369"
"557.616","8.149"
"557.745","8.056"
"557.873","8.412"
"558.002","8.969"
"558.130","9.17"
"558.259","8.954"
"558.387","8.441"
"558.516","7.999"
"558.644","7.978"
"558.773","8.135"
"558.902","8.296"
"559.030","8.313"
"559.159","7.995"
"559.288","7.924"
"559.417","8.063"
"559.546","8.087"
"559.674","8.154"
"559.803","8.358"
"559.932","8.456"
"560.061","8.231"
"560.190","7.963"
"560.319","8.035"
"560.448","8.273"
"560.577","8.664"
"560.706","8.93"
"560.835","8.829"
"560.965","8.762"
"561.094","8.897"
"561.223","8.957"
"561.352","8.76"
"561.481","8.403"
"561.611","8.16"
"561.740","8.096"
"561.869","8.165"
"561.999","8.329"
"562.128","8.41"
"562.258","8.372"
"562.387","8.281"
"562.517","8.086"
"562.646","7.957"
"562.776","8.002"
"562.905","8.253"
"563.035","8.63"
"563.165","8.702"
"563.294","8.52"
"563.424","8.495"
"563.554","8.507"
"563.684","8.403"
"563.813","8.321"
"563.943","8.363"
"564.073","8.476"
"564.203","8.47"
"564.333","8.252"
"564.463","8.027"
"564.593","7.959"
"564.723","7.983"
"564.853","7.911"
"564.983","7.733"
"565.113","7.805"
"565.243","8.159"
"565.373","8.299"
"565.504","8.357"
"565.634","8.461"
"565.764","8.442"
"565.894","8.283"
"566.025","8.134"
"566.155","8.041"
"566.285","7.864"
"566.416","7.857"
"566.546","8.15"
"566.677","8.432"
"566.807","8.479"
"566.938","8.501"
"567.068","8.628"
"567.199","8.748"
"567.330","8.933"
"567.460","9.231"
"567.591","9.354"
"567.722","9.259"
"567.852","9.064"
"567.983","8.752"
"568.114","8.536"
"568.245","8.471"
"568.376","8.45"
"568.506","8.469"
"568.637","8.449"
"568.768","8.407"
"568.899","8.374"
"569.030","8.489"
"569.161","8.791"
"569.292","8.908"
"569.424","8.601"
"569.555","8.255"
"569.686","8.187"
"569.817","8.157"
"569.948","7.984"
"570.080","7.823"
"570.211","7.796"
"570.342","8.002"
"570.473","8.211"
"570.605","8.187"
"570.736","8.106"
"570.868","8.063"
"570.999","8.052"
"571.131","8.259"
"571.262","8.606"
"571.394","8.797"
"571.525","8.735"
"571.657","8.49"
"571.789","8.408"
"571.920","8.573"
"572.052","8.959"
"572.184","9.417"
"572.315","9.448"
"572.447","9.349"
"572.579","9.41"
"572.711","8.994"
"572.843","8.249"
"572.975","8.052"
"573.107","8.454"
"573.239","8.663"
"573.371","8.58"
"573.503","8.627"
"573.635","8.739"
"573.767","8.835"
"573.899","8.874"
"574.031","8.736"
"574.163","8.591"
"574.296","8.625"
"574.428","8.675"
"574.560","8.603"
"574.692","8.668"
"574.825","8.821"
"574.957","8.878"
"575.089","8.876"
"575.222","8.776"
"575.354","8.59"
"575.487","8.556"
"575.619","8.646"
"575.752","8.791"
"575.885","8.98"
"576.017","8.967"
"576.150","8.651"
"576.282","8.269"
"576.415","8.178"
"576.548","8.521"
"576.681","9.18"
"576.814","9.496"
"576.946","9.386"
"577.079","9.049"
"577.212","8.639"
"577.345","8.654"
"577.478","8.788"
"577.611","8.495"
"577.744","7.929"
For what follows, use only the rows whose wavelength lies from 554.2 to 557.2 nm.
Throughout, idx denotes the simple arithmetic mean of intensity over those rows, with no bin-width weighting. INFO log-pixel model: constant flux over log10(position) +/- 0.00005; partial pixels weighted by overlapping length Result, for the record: 8.42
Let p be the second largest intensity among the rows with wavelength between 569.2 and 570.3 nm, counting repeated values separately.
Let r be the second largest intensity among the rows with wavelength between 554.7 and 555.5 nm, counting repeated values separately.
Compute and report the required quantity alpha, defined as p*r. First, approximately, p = 8.601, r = 8.857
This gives 76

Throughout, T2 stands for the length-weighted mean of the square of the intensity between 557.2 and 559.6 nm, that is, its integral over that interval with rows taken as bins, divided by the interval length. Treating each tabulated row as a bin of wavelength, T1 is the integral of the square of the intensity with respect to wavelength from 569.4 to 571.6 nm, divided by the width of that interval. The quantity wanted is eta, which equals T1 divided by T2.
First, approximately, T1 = 68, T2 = 69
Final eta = 0.97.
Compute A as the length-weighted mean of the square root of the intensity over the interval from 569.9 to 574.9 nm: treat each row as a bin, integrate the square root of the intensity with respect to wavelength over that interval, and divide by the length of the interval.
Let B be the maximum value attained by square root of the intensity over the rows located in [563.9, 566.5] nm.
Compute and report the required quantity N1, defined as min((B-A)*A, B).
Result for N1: 0.0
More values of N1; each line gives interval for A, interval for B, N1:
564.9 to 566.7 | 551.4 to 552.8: 0.4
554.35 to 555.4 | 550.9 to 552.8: 0.1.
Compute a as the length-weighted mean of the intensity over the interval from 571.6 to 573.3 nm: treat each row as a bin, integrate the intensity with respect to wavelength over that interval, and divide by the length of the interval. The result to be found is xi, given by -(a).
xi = -8.81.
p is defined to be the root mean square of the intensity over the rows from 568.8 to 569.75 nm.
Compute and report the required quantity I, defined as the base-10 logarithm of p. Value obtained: 0.930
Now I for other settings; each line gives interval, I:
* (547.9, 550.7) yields 0.920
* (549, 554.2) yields 0.922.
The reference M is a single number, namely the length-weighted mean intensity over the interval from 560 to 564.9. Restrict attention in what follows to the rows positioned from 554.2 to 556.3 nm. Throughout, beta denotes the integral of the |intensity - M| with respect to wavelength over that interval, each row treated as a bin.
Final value 0.70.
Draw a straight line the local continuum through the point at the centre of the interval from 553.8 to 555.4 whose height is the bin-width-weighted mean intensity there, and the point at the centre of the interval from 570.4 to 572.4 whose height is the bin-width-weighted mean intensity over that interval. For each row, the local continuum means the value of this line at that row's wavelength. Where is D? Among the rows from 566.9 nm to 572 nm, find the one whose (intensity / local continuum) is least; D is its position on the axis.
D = 570.211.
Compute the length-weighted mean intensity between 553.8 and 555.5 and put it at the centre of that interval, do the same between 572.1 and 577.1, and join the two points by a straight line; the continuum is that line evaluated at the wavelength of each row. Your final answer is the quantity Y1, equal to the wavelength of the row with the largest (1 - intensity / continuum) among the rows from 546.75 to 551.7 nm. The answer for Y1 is 550.472 nm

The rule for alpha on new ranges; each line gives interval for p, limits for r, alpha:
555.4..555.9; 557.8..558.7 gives 75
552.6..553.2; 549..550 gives 72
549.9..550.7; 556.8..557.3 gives 70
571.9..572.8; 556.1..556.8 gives 80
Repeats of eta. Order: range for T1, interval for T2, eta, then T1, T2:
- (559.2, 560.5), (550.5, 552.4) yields 0.94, 66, 71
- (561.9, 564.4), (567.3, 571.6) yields 0.97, 70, 72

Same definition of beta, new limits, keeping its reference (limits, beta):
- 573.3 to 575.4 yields 0.74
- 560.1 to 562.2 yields 0.63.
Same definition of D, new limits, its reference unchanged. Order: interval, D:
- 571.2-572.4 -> 571.789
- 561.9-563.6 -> 562.646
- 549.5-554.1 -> 550.472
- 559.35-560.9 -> 560.190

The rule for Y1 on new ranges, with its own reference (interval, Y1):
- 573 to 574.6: 573.107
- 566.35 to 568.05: 566.416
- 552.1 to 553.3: 552.758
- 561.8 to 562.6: 562.517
